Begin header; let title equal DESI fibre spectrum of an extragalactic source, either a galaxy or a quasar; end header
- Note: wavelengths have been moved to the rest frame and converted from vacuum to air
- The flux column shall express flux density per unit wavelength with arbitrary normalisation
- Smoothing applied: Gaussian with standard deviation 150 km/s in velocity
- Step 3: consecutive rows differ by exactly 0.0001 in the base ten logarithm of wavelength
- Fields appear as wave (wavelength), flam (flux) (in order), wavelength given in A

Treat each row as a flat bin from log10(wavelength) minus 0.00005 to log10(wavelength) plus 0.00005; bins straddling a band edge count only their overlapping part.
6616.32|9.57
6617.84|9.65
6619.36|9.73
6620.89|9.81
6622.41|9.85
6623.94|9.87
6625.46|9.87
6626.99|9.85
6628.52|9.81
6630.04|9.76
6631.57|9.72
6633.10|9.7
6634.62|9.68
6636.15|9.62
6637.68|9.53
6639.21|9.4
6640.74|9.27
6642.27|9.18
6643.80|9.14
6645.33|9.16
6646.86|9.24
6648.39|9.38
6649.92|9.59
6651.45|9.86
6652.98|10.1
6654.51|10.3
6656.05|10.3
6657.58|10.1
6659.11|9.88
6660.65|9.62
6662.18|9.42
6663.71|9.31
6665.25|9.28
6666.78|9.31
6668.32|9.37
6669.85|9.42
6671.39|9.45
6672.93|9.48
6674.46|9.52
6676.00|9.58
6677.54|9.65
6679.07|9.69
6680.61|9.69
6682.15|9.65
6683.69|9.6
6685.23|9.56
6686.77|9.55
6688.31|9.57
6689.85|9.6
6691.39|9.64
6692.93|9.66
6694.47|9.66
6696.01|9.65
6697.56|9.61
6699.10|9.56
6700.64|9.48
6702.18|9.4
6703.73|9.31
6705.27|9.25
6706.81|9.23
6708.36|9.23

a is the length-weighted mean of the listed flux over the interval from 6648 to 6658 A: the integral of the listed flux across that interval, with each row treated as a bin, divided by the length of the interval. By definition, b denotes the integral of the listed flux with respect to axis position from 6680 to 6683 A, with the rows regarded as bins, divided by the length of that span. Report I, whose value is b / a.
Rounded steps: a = 9.96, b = 9.66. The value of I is 0.97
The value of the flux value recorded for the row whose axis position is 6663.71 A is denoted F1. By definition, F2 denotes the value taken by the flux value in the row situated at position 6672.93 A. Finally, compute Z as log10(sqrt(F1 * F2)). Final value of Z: 0.973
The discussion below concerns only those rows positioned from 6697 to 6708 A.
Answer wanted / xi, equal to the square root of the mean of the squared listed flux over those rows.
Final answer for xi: 9.41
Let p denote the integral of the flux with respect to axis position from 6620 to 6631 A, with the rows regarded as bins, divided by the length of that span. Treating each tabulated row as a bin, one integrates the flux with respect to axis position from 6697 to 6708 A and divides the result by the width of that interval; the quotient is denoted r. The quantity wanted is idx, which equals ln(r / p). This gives -0.044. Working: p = 9.82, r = 9.40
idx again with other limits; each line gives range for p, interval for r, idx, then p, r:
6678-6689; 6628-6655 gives -0.005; 9.62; 9.57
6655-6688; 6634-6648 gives -0.026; 9.60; 9.35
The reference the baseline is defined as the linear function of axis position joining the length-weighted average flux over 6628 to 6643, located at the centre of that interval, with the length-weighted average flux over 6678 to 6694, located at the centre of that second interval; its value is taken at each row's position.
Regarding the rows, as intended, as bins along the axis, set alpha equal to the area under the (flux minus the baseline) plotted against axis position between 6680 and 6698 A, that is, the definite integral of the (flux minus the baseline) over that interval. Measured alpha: -0.2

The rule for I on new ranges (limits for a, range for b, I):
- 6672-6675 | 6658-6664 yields 1.01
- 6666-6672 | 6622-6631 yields 1.05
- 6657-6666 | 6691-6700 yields 1.00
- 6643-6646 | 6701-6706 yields 1.02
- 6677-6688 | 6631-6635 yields 1.01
